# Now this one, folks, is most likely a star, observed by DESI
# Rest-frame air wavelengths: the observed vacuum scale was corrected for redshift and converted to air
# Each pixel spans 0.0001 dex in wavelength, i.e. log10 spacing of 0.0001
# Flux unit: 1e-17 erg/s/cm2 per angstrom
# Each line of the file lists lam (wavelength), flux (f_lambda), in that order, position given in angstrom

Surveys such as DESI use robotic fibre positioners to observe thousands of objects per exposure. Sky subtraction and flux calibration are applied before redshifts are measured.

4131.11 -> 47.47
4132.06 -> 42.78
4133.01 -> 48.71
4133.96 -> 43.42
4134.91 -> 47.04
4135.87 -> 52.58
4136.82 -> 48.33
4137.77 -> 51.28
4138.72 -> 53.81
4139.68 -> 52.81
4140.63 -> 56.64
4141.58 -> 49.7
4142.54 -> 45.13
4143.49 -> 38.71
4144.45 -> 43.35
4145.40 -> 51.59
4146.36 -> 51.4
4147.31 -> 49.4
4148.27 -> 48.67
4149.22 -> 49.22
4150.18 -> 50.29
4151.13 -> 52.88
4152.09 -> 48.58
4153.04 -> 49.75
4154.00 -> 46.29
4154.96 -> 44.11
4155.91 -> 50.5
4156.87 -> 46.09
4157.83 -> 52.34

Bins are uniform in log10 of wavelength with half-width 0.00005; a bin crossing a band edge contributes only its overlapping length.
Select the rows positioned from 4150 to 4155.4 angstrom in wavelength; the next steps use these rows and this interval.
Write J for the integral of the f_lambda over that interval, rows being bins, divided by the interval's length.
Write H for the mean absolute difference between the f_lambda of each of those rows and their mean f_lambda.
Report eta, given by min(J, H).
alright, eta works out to 2.32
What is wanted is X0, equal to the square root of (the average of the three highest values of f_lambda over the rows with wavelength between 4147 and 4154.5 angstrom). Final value 7.14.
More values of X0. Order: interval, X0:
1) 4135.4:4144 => 7.38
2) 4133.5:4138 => 7.12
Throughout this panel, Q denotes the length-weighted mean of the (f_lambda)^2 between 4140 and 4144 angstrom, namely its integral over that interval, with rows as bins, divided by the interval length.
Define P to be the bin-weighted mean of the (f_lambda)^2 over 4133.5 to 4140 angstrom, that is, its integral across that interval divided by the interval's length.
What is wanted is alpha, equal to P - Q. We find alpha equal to 176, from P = 2495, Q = 2319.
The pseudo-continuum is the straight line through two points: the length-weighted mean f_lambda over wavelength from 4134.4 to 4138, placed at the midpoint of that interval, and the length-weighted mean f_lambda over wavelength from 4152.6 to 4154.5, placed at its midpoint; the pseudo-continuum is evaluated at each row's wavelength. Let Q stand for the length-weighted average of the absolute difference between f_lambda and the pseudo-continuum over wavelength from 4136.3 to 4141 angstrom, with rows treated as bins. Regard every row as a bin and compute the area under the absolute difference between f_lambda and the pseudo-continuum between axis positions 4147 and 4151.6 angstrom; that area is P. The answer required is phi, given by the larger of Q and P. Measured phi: 9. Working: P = 9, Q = 3.6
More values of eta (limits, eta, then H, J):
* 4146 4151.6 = 1.22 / 1.2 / 50.3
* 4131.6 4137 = 2.73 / 2.7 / 47.1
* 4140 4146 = 5.12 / 5.1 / 47.7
